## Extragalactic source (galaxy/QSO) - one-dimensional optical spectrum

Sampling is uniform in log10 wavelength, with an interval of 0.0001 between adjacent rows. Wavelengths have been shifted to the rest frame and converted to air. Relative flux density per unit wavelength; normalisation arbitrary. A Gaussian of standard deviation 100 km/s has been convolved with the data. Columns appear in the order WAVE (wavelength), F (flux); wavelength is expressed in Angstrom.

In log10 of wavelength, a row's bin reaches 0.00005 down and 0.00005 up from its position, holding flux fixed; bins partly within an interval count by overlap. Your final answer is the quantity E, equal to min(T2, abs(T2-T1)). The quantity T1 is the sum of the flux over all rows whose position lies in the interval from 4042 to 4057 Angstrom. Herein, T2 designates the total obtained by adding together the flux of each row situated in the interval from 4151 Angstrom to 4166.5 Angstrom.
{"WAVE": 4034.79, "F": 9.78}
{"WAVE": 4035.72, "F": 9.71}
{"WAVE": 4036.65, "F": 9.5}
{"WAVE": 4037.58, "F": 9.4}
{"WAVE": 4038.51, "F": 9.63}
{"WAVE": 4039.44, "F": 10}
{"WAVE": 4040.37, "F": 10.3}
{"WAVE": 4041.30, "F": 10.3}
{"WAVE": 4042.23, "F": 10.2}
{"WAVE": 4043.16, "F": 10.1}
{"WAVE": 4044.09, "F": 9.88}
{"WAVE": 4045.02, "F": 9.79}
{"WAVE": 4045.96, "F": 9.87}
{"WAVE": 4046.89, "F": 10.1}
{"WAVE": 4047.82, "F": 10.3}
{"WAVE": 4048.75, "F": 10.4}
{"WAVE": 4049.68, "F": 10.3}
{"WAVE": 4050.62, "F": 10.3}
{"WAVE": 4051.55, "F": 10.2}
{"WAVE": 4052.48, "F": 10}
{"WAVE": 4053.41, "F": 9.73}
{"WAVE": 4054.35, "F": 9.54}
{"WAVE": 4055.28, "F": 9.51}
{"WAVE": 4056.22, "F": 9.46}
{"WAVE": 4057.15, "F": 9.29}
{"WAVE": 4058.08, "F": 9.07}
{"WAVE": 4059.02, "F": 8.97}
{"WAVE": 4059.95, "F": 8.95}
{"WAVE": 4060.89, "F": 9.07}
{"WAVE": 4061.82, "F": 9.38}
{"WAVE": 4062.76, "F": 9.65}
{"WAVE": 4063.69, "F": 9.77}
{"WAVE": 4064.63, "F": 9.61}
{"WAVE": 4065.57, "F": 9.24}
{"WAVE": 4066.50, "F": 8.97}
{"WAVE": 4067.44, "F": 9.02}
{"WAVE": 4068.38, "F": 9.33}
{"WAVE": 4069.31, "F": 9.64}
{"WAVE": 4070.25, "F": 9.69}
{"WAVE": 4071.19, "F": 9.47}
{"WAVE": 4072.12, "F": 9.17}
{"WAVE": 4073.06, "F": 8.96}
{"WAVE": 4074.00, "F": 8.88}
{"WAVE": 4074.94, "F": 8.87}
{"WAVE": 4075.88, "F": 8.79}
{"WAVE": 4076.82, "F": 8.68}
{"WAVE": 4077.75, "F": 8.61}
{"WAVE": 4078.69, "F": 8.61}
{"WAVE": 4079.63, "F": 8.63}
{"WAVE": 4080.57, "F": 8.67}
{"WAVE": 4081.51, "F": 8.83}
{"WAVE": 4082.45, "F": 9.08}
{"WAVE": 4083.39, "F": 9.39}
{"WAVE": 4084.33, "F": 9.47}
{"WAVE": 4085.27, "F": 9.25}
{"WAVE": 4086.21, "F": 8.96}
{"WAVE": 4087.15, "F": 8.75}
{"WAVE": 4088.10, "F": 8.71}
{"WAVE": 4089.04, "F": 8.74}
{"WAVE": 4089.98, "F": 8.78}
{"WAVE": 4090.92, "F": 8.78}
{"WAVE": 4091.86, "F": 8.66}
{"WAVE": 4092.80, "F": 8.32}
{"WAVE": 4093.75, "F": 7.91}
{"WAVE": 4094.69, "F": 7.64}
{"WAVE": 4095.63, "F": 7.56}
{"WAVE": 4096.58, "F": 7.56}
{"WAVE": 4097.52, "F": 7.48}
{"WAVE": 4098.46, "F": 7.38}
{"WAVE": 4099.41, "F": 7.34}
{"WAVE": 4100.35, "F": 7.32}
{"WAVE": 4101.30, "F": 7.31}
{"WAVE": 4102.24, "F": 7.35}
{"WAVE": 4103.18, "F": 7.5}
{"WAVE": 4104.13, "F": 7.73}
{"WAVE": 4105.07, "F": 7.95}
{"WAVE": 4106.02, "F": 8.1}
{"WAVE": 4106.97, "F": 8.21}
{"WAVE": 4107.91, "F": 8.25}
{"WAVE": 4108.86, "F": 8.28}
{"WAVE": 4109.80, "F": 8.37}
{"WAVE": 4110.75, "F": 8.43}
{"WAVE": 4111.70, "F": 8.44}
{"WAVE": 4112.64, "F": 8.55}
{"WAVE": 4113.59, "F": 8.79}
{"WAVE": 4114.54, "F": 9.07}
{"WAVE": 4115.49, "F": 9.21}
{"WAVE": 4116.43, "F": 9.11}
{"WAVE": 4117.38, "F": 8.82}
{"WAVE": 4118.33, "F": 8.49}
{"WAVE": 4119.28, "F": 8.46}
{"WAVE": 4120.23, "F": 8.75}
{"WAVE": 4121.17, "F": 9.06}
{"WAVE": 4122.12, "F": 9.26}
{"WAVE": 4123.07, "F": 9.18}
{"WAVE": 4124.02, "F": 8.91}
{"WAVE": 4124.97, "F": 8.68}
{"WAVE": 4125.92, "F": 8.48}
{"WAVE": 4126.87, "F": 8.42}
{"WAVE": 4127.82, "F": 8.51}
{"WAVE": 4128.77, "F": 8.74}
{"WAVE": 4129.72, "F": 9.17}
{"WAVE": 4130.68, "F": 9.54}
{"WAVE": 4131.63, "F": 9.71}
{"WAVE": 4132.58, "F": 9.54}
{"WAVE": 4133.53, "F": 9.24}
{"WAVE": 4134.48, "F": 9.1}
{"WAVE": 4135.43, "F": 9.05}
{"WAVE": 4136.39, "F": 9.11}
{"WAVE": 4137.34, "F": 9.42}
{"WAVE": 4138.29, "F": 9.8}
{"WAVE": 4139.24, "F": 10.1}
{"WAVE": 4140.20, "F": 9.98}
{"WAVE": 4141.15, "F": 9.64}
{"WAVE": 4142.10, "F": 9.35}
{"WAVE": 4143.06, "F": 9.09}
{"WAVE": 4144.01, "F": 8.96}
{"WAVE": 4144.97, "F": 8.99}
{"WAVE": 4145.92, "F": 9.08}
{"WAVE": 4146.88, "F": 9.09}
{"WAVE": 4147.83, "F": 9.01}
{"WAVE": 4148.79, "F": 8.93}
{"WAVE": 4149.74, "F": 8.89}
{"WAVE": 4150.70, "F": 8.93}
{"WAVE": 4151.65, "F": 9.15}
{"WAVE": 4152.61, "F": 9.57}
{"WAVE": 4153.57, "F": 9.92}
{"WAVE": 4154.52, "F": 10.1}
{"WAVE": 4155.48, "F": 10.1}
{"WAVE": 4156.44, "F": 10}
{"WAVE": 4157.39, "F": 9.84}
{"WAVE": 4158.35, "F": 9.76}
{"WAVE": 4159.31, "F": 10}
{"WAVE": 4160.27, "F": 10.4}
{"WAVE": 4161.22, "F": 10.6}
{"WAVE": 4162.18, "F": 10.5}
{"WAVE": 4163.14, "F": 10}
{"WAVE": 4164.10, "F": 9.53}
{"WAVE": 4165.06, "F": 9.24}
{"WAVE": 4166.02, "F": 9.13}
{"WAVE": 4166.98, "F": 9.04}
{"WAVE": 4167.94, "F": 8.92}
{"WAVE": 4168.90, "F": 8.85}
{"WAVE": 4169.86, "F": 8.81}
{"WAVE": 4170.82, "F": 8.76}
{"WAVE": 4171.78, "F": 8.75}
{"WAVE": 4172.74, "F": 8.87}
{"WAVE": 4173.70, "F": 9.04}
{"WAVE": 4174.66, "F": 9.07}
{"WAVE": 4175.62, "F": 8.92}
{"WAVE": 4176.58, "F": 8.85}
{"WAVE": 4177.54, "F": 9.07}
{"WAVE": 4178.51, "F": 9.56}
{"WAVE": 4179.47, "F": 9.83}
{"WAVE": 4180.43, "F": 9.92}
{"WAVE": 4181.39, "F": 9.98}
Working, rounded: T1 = 160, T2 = 158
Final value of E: 1.8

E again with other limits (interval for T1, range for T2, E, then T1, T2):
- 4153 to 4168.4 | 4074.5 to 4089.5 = 15.0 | 157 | 142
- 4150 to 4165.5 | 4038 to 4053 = 4.0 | 158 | 162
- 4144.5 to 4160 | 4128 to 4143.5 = 0.8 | 151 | 151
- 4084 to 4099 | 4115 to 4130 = 7.3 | 134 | 141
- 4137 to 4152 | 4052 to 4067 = 1.8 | 148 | 150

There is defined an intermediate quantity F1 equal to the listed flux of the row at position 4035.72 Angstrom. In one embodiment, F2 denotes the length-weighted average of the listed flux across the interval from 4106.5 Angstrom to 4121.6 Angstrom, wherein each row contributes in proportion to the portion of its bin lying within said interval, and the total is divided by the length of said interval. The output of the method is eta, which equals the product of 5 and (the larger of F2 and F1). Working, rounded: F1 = 9.71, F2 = 8.6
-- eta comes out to 49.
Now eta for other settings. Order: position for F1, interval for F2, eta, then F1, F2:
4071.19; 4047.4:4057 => 50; 9.47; 10.0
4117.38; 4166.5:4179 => 45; 8.82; 9.0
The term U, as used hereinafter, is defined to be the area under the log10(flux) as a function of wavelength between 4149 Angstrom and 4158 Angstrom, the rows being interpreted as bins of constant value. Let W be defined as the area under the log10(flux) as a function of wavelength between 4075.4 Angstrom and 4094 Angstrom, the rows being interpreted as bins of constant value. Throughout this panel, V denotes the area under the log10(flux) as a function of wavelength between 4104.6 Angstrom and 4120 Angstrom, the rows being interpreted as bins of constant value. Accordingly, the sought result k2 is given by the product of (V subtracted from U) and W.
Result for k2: -96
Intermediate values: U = 9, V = 14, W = 18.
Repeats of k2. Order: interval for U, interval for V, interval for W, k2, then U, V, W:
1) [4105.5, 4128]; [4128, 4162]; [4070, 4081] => -127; 21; 33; 10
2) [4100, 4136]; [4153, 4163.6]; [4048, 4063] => 339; 34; 11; 15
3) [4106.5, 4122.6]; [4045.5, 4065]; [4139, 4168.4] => -118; 15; 19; 29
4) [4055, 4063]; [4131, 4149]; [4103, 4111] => -71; 8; 17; 7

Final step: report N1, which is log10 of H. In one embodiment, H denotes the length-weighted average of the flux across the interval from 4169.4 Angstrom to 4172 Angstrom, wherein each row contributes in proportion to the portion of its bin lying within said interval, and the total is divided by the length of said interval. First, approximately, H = 8.8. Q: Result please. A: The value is 0.94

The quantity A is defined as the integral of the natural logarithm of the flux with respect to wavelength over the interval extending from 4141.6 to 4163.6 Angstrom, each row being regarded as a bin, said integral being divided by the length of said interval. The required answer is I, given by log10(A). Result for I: 0.354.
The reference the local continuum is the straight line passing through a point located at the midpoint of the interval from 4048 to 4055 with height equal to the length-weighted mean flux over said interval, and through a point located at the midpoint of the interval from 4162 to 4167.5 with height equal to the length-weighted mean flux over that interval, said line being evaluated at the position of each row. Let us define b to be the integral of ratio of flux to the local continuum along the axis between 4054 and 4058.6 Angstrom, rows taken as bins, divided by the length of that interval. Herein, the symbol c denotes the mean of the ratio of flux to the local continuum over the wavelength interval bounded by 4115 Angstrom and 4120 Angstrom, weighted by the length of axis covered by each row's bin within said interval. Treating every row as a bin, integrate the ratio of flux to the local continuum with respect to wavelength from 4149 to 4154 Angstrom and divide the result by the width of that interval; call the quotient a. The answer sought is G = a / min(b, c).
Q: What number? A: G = 1.07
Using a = 0.97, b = 0.93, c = 0.90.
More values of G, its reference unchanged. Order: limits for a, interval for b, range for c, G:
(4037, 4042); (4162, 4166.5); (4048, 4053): 0.97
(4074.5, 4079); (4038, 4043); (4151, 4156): 0.88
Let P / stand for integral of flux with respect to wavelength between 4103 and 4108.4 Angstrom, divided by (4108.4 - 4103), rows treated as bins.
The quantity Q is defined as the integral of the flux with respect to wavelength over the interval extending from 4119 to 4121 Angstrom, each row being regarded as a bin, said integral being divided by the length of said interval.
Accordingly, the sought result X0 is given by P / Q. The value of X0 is 0.91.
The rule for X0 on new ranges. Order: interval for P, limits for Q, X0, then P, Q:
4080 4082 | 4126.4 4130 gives 1.01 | 8.7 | 8.69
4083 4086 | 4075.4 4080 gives 1.08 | 9.3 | 8.67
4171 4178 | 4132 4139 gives 0.95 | 8.9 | 9.37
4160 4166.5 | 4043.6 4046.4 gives 1.01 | 9.9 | 9.83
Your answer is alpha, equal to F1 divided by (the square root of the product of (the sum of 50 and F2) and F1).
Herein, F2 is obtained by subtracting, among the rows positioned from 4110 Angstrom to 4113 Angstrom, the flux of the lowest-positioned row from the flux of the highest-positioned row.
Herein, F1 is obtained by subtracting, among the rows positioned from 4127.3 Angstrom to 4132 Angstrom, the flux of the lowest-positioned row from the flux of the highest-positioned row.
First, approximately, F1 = 1.2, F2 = 0.12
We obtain 0.15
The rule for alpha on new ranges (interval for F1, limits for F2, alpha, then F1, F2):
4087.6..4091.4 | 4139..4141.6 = 0.04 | 0.1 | -0.46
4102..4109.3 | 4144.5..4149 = 0.14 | 0.9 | -0.06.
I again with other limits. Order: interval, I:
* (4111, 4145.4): 0.343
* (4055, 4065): 0.349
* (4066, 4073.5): 0.348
